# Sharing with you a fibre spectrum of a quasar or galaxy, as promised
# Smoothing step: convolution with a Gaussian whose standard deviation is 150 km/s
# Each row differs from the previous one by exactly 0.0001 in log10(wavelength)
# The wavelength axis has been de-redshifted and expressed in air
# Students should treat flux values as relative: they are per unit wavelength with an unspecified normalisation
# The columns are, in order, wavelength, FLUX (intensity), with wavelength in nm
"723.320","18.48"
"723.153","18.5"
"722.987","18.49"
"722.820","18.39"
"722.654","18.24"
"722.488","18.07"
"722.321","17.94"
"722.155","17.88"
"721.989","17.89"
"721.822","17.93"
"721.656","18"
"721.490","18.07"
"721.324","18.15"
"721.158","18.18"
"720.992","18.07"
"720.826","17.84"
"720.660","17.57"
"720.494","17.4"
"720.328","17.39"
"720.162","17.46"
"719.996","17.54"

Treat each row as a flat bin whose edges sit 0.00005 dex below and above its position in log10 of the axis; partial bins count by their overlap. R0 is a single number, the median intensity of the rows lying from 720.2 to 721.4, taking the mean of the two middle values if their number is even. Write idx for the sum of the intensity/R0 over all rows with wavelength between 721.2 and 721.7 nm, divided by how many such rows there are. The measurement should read 1.01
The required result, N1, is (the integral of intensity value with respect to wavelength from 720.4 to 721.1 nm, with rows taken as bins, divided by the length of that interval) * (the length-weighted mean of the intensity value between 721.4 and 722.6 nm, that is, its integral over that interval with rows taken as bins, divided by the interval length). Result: 319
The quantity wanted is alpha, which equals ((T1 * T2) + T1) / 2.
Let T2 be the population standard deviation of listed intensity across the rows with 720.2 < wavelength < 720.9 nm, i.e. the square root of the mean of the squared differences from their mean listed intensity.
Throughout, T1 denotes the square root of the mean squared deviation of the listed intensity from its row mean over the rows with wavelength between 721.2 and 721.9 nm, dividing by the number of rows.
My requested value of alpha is 0.048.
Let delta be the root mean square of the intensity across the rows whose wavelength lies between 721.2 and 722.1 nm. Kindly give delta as 18.0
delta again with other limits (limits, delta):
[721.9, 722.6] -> 17.9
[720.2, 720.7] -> 17.5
